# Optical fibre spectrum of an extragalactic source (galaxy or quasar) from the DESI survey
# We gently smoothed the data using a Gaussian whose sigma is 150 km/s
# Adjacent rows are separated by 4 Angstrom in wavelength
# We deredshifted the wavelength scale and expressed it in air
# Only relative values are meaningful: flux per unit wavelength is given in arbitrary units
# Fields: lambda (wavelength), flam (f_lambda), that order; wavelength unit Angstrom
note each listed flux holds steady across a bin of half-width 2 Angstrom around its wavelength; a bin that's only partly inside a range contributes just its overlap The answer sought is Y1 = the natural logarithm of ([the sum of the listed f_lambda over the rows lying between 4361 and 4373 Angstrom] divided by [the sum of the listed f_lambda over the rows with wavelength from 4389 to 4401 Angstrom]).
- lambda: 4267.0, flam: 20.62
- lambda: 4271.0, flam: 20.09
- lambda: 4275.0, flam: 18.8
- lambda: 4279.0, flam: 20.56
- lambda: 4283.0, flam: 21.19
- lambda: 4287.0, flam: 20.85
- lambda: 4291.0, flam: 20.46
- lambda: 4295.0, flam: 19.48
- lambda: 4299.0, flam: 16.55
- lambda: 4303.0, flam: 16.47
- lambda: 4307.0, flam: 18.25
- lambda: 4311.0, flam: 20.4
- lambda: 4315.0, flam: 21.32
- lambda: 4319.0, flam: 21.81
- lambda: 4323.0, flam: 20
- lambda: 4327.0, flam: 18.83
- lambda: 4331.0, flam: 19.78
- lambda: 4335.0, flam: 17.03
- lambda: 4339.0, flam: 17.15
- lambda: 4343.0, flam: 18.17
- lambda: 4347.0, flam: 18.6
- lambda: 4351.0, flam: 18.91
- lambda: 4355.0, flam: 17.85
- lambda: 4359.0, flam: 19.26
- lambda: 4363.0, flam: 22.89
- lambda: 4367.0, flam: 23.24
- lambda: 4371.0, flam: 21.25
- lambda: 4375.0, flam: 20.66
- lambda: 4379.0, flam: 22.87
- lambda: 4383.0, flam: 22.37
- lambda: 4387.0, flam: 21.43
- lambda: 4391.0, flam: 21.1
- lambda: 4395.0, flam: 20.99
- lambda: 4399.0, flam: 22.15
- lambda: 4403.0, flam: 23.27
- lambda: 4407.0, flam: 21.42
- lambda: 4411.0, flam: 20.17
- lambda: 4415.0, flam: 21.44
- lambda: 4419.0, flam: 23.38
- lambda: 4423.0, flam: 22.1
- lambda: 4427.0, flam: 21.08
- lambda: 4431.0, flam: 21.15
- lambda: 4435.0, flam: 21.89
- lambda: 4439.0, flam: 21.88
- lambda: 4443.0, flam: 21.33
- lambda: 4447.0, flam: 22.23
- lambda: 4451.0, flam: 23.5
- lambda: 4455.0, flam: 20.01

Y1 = 0.05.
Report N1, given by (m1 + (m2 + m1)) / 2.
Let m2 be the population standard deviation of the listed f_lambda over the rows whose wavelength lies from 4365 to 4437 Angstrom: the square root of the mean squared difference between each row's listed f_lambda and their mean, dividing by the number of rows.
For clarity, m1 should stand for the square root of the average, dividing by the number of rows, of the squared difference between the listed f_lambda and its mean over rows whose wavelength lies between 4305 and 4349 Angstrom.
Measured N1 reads 2.0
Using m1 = 1.5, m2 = 0.9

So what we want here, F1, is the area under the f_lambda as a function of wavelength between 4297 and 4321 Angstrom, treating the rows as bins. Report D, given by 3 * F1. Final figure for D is 1378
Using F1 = 459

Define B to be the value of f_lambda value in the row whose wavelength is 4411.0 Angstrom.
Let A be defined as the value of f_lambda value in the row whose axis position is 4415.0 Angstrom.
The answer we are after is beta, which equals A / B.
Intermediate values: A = 21.44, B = 20.17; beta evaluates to 1.06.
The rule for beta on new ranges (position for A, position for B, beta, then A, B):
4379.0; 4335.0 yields 1.34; 22.87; 17.03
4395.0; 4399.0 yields 0.95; 20.99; 22.15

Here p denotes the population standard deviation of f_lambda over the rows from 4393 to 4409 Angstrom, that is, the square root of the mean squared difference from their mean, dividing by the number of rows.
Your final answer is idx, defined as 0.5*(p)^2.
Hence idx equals 0.4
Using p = 0.86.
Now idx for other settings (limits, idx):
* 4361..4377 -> 0.6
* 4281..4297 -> 0.2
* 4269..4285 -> 0.4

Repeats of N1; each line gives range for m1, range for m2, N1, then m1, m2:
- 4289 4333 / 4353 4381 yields 2.6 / 1.7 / 1.9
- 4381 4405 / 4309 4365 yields 1.6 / 0.8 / 1.7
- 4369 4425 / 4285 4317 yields 1.8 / 0.9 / 1.8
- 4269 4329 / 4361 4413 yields 2.1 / 1.6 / 1.0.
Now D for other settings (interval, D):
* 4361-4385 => 1599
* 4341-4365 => 1388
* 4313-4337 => 1425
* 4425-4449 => 1555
